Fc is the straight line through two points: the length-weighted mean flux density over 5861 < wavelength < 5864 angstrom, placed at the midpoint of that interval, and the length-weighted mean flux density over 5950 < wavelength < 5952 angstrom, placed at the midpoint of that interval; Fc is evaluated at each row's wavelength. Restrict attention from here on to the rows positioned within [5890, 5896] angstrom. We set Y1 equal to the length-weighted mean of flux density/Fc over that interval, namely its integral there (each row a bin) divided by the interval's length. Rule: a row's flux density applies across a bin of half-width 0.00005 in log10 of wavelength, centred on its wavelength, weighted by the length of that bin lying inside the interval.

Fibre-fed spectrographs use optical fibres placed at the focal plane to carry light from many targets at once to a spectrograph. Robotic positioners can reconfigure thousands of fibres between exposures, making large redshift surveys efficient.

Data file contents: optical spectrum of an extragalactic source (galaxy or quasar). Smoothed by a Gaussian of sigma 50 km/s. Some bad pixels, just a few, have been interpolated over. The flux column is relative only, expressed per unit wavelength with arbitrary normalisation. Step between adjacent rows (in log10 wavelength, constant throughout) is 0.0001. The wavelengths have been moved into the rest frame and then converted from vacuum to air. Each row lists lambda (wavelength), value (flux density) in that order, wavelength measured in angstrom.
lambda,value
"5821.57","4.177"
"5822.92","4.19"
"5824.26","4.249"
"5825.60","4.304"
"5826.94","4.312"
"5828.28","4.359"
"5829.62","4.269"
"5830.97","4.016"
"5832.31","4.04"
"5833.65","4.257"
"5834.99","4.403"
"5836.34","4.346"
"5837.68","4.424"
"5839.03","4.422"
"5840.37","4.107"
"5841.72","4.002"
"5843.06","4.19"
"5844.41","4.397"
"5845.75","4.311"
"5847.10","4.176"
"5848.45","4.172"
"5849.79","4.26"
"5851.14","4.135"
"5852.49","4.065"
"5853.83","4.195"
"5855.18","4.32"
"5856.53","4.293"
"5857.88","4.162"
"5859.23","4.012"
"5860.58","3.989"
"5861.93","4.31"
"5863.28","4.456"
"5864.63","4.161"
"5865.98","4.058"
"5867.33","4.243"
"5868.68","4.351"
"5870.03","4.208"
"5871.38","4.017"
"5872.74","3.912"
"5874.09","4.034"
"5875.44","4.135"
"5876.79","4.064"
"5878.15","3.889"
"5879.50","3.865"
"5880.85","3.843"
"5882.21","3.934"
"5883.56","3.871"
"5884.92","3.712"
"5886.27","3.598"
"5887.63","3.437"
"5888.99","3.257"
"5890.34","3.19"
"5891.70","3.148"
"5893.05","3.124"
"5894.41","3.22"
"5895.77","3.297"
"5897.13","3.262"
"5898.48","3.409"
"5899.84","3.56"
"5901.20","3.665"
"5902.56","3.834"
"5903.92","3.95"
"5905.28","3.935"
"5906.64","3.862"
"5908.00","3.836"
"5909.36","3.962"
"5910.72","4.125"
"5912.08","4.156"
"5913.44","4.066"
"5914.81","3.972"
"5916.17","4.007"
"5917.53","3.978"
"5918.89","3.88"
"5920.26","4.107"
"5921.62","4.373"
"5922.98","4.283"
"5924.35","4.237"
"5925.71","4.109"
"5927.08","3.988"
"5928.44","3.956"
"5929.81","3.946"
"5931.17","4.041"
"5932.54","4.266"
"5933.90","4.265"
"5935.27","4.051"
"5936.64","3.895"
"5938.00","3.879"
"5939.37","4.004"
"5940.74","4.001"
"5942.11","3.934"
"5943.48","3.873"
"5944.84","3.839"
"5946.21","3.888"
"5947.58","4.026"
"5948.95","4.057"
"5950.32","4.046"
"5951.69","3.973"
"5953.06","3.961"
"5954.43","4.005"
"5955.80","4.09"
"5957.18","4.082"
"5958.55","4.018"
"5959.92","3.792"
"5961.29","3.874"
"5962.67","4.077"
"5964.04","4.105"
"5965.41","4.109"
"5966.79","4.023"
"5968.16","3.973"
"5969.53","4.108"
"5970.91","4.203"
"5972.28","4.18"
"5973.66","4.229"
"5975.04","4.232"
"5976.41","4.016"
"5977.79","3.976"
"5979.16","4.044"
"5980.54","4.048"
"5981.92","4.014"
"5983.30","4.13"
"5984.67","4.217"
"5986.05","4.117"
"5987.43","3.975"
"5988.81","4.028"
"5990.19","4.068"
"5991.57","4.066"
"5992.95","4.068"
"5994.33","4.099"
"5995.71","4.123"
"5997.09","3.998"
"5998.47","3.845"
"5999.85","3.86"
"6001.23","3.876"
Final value 0.75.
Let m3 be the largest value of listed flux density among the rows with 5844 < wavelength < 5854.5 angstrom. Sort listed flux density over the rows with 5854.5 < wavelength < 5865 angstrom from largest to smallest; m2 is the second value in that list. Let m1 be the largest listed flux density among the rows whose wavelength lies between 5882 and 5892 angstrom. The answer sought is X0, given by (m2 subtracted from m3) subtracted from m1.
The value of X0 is 3.86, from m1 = 3.934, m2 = 4.32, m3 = 4.397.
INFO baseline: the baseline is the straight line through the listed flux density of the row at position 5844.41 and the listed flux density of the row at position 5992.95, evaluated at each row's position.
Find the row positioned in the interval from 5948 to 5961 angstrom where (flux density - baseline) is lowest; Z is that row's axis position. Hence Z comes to 5959.92 angstrom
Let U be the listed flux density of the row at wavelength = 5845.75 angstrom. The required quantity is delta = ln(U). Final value 1.46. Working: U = 4.311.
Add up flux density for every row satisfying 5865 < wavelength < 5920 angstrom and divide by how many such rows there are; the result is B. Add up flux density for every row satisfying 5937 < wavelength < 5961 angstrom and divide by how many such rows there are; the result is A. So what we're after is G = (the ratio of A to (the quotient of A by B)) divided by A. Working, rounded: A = 3.97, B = 3.80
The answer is 0.96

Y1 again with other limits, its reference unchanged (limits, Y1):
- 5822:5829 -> 0.95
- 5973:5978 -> 1.05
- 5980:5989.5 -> 1.05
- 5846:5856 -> 0.96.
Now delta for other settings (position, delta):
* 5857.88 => 1.43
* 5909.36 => 1.38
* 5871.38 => 1.39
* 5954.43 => 1.39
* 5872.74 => 1.36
